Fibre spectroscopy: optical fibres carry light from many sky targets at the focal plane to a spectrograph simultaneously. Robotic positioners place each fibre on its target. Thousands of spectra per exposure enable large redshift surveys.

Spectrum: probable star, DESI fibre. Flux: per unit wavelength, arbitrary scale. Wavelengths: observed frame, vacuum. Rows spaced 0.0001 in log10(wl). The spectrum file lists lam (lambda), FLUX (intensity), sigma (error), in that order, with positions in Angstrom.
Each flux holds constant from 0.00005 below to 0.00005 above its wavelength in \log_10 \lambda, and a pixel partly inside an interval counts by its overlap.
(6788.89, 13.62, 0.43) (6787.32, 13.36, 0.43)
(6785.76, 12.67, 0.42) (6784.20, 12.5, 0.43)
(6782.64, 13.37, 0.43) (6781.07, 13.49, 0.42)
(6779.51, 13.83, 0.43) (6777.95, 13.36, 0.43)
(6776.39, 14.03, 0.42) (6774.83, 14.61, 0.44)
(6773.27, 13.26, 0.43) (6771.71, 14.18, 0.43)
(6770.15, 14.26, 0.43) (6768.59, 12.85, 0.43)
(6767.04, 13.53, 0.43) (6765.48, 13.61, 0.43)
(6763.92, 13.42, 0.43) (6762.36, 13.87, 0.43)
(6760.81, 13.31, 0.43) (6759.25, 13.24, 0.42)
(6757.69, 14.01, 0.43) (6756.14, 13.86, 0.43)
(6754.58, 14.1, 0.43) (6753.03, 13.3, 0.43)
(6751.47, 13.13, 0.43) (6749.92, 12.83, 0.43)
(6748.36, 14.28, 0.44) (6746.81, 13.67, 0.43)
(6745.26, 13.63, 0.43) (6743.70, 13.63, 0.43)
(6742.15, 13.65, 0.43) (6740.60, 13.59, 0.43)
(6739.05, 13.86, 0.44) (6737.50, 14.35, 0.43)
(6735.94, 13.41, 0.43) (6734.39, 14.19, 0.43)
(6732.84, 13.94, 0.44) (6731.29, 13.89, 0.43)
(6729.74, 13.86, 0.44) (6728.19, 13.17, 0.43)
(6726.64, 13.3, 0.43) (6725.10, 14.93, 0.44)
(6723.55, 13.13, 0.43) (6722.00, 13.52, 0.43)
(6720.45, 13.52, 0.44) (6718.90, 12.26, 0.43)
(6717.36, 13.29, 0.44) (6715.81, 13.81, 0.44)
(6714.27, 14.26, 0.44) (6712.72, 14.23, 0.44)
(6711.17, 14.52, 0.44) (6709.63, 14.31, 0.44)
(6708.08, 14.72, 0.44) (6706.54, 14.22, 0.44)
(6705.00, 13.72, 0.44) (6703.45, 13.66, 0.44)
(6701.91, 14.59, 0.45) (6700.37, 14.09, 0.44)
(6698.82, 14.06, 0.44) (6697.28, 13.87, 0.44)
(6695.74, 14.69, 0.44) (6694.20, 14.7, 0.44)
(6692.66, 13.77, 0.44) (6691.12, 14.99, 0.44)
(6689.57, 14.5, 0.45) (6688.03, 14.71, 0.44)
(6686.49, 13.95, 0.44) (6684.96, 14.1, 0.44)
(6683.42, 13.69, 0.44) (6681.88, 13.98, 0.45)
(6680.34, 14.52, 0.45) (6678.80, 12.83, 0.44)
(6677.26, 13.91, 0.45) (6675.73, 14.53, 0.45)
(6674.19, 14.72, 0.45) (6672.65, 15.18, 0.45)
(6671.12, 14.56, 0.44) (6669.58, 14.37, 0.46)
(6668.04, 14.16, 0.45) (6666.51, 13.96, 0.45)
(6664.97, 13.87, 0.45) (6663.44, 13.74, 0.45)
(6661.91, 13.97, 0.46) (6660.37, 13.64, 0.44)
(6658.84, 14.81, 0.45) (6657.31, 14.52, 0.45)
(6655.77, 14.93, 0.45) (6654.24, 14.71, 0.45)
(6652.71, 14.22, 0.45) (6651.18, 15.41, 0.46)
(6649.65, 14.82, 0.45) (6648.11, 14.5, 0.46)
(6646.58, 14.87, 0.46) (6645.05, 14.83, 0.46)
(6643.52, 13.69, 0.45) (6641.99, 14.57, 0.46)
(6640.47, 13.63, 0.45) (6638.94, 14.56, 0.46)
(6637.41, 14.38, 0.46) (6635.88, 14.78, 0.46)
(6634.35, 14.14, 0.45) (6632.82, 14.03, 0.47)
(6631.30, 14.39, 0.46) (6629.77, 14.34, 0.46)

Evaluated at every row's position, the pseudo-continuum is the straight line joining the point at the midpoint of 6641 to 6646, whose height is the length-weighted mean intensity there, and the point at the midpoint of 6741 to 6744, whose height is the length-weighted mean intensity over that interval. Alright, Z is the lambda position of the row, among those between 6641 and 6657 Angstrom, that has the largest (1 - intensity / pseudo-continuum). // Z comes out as 6643.52 Angstrom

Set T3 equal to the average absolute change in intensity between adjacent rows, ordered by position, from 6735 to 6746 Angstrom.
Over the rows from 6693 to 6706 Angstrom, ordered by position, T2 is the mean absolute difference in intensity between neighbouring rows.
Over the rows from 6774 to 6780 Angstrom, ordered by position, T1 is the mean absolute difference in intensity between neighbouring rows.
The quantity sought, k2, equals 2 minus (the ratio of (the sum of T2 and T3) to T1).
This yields 0.85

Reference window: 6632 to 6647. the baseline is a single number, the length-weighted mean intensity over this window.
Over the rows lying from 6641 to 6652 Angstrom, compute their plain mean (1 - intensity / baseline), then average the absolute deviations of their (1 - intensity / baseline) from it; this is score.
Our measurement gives 0.025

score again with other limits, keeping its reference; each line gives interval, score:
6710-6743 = 0.031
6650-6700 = 0.031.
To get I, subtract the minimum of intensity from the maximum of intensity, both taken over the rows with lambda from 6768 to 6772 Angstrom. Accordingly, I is 1.4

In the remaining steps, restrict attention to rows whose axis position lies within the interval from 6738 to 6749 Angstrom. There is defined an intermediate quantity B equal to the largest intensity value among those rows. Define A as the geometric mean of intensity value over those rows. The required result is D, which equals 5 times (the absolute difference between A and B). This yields 2.6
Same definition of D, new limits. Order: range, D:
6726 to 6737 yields 2.6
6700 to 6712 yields 2.5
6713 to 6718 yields 2.4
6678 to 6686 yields 3.5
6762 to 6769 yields 2.1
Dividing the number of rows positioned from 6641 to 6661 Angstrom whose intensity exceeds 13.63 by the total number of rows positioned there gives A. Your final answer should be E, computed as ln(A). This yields 0.00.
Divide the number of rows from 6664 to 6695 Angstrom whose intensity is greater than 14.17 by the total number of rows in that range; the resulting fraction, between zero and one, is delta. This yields 0.50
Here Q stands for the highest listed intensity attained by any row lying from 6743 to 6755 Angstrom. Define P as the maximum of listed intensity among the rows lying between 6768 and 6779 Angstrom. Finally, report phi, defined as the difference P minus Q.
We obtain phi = 0.3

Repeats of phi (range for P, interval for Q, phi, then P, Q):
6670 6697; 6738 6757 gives 0.9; 15.18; 14.28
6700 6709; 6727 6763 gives 0.4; 14.72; 14.35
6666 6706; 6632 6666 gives -0.2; 15.18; 15.41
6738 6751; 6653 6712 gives -0.9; 14.28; 15.18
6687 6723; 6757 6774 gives 0.7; 14.99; 14.26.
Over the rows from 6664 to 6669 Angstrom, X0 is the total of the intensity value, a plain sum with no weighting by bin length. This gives 42.0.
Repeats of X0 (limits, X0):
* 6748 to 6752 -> 40.2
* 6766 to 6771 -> 40.6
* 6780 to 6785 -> 39.4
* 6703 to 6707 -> 41.6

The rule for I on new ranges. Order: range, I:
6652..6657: 0.7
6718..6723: 1.3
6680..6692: 1.3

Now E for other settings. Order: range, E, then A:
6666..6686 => -0.08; 0.92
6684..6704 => 0.00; 1.00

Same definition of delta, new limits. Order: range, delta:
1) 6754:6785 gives 0.15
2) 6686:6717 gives 0.60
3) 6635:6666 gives 0.70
